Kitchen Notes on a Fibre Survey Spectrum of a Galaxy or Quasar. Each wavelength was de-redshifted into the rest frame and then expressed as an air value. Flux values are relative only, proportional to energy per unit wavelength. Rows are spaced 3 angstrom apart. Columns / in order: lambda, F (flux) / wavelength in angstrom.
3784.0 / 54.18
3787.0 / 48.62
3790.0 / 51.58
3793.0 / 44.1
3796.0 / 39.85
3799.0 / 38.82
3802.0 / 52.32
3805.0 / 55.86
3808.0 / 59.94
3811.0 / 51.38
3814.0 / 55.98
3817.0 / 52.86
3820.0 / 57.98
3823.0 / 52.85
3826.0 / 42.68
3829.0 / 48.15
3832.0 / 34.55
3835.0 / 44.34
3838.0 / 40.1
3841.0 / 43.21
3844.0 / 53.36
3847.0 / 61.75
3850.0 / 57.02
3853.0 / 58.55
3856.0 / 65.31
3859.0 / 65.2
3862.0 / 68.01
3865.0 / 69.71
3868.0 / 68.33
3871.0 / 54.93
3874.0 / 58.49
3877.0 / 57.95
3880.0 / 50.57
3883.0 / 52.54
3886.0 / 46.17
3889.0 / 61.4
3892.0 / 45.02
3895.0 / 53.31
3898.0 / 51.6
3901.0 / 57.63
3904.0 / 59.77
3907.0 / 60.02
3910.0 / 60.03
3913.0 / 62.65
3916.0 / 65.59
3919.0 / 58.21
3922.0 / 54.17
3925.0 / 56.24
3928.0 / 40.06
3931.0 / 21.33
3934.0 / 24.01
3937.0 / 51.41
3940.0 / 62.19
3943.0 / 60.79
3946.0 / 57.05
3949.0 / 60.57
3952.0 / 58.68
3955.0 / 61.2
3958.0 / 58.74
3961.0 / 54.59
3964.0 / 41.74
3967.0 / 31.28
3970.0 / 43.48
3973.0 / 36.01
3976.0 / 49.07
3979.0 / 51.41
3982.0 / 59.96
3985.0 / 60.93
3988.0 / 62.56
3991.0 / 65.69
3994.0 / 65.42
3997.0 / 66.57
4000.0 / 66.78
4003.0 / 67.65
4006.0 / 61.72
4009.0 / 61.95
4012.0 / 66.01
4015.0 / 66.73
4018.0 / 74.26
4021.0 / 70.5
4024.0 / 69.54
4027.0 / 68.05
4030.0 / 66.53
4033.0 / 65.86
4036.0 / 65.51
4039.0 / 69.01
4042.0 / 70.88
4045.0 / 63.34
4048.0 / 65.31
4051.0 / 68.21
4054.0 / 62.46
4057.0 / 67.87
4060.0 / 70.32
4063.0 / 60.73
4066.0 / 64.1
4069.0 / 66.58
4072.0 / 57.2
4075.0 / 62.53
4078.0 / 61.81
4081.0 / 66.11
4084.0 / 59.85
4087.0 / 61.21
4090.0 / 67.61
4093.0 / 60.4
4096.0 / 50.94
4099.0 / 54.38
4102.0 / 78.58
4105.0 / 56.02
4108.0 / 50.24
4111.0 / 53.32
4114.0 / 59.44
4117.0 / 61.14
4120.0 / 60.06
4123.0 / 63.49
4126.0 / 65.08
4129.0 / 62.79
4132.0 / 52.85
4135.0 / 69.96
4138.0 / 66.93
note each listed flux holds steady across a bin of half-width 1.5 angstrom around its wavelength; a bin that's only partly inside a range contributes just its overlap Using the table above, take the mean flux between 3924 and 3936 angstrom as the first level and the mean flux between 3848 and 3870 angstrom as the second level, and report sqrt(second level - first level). 5.4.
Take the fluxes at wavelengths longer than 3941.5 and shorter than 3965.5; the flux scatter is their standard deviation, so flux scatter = 6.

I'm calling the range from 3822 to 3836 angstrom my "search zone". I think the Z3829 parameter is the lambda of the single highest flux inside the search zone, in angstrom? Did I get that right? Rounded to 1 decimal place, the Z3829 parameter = 3823.0 angstrom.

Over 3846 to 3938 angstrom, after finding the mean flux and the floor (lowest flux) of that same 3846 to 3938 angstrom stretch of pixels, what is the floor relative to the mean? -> 0.39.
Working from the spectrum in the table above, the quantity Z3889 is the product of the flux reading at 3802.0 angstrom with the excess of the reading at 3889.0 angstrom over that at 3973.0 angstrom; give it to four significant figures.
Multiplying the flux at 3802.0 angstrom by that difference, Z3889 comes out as 1328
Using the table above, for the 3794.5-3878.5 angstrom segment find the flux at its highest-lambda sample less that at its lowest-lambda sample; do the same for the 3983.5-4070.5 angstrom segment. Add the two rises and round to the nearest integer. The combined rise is 24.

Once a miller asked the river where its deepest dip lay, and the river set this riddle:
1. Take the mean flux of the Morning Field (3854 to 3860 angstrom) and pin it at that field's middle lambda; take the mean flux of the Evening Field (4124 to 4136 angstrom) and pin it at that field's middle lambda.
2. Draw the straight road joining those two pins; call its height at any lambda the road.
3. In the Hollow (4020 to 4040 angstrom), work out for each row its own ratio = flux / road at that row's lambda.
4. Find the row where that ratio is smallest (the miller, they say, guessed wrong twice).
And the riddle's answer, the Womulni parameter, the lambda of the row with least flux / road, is 4036.0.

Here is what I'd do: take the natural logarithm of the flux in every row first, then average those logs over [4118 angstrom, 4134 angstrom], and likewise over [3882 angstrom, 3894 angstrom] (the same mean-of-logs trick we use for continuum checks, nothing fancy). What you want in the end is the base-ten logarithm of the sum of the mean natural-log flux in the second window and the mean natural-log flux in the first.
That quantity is 0.905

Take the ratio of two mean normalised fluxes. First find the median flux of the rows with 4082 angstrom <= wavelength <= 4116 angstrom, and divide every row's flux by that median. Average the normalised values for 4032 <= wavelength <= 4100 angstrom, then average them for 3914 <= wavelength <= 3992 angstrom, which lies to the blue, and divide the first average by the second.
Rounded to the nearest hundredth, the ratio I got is 1.23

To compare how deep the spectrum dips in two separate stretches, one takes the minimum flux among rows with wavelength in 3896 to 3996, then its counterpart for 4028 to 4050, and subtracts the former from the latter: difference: 42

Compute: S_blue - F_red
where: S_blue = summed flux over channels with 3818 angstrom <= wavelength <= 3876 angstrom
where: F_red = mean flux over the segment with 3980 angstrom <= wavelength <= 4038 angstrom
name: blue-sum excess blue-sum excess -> 979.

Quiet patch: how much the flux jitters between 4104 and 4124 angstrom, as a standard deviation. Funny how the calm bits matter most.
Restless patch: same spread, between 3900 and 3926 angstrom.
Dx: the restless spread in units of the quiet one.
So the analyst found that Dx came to 0.7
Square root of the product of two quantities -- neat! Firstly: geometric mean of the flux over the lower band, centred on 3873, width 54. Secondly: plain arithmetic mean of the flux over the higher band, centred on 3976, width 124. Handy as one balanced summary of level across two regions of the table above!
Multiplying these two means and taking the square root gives 57.5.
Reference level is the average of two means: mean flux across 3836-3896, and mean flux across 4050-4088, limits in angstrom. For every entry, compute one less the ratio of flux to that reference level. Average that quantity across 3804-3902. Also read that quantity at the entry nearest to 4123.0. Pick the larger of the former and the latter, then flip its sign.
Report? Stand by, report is -0.095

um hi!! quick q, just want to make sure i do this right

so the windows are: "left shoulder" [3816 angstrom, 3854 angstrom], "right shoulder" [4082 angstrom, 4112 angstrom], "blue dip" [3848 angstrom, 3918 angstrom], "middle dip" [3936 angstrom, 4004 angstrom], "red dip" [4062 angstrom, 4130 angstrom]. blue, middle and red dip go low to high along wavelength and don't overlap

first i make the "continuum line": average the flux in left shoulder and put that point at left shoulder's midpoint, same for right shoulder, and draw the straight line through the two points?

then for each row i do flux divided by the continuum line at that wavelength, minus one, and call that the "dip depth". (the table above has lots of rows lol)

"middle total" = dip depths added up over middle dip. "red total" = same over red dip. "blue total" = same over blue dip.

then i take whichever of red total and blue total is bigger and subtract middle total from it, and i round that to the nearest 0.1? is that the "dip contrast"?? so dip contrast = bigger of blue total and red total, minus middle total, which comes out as 2.6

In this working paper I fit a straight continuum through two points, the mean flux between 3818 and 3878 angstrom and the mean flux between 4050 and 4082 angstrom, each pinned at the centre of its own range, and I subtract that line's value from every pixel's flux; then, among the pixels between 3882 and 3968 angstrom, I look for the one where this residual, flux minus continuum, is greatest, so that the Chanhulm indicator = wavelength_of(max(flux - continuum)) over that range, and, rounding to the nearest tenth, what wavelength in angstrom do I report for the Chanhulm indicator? 3916.0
